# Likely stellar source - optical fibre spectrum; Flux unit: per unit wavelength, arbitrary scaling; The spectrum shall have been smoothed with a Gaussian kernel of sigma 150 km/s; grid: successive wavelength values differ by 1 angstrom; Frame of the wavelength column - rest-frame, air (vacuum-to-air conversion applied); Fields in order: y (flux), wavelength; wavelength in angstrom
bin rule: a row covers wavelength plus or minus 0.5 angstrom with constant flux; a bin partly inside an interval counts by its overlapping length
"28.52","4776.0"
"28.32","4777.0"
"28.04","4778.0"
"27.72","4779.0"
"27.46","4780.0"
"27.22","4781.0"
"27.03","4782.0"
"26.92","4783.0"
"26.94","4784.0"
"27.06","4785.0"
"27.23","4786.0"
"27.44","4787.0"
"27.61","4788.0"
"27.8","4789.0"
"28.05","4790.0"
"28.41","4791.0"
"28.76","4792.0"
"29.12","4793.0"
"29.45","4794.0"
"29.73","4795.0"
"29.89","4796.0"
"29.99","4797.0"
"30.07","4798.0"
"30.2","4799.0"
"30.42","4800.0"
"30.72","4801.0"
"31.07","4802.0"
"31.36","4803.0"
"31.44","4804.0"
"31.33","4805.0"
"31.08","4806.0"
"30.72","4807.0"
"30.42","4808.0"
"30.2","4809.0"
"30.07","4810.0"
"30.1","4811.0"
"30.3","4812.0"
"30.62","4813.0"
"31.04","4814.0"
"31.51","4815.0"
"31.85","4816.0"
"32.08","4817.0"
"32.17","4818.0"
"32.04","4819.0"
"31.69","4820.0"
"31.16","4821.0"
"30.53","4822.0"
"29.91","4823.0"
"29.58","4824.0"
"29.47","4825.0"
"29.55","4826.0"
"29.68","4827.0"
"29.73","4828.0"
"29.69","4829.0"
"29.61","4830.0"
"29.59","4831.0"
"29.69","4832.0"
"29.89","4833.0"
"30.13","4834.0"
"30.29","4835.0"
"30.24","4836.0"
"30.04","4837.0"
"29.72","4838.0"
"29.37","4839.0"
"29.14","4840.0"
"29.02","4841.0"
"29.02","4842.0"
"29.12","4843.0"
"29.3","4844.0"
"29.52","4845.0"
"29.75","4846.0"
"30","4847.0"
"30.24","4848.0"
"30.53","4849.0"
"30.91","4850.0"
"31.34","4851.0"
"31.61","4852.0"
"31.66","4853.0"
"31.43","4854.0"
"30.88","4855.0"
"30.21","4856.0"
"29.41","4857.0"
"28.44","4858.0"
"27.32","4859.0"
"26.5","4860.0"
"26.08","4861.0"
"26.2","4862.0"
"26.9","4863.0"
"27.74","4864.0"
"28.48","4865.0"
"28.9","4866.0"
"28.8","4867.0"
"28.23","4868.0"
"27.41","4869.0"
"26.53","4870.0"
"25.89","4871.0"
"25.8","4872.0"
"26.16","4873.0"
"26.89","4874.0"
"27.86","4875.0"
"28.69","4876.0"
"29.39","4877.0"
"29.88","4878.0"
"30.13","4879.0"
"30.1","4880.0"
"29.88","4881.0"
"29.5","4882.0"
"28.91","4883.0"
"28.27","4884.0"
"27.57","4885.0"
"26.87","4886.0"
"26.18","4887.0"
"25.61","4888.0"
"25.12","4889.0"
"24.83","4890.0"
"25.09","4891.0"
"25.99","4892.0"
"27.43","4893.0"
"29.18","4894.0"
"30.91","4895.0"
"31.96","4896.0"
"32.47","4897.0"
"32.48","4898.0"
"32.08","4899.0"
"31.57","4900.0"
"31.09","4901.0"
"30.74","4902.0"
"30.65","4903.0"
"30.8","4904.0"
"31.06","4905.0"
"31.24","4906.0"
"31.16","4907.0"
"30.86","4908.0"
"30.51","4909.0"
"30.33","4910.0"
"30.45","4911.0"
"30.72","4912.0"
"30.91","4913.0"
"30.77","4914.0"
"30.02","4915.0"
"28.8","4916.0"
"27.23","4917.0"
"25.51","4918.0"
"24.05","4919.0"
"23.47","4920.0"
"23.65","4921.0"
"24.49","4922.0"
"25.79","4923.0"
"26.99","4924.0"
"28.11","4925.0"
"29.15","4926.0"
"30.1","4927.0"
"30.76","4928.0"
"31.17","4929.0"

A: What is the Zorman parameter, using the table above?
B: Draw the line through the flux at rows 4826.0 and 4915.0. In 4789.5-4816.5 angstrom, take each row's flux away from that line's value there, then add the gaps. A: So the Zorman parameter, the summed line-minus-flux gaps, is -23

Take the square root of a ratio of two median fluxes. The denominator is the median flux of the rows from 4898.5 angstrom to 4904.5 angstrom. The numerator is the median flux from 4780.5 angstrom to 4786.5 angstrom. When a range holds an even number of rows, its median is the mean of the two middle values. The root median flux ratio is 0.93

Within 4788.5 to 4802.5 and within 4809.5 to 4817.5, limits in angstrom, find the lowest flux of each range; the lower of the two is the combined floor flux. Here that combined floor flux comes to 27.8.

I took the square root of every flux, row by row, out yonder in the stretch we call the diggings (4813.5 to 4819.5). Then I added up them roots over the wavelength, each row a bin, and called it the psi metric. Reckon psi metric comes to 33.8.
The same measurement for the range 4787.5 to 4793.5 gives 31.9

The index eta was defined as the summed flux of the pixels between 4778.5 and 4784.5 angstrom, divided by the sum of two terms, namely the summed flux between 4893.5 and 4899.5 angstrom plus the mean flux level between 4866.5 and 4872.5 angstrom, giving 0.76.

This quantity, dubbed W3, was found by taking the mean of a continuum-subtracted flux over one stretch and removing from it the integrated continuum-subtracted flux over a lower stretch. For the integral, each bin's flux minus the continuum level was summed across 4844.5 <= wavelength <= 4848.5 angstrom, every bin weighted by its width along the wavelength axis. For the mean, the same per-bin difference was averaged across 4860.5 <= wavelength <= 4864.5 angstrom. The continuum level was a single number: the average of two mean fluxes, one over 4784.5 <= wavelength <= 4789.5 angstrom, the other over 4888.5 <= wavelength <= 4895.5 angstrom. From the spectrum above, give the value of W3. -11.2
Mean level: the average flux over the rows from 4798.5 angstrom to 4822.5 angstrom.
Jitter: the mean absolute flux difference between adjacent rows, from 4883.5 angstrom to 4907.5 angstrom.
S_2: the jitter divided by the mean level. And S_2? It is 0.0191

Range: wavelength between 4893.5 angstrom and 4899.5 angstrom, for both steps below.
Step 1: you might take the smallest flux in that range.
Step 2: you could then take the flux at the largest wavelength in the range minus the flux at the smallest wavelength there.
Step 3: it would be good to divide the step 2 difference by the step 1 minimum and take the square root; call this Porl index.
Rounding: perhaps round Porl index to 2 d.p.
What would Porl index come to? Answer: 0.32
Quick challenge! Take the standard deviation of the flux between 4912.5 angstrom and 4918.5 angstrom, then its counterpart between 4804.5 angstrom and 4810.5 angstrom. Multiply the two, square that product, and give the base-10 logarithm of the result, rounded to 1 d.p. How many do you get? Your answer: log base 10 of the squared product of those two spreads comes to -0.1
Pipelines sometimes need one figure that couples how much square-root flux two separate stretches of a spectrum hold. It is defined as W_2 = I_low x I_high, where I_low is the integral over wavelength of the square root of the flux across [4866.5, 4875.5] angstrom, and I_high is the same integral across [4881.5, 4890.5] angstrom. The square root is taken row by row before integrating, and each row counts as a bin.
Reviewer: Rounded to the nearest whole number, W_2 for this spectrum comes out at 2188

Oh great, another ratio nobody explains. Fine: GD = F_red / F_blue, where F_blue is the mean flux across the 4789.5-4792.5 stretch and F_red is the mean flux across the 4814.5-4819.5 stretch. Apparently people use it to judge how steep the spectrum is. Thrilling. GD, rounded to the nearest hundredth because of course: 1.12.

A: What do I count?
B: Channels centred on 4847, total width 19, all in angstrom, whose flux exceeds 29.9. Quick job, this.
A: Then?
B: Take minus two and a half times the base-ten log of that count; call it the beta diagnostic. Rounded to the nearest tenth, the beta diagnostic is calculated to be -2.5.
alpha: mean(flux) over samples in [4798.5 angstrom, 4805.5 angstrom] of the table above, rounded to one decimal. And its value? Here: 30.9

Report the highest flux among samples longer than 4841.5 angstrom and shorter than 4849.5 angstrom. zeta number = 30.53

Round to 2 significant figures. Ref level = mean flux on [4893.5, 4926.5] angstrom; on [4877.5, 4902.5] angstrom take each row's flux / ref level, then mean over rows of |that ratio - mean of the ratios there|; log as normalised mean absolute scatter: 0.073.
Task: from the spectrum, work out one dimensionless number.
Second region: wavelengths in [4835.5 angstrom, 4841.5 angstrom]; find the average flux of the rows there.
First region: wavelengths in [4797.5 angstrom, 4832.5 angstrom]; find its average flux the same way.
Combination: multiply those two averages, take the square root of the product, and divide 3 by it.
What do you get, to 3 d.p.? 0.100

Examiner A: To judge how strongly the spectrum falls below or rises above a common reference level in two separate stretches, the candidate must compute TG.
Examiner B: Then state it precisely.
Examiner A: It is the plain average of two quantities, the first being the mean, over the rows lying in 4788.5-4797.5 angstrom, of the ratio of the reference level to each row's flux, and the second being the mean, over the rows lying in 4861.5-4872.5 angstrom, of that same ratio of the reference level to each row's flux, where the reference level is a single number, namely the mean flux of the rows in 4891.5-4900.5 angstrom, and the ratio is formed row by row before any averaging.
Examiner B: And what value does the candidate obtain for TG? 1.083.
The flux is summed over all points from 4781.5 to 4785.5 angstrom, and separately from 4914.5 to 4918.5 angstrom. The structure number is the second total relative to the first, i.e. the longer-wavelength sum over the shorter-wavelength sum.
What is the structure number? 1.03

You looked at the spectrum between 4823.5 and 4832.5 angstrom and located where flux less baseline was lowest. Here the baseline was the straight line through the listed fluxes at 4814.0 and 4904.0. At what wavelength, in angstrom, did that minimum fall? 4825.0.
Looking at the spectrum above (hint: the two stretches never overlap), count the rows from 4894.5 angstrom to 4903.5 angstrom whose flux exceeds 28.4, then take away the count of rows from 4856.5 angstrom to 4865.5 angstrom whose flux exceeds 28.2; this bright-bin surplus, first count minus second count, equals 6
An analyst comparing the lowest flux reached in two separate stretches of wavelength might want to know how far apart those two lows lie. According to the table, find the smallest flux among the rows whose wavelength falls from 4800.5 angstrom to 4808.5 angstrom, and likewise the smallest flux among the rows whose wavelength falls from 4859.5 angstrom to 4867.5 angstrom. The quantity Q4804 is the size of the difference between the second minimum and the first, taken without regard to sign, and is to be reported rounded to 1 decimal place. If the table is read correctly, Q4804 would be 4.3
